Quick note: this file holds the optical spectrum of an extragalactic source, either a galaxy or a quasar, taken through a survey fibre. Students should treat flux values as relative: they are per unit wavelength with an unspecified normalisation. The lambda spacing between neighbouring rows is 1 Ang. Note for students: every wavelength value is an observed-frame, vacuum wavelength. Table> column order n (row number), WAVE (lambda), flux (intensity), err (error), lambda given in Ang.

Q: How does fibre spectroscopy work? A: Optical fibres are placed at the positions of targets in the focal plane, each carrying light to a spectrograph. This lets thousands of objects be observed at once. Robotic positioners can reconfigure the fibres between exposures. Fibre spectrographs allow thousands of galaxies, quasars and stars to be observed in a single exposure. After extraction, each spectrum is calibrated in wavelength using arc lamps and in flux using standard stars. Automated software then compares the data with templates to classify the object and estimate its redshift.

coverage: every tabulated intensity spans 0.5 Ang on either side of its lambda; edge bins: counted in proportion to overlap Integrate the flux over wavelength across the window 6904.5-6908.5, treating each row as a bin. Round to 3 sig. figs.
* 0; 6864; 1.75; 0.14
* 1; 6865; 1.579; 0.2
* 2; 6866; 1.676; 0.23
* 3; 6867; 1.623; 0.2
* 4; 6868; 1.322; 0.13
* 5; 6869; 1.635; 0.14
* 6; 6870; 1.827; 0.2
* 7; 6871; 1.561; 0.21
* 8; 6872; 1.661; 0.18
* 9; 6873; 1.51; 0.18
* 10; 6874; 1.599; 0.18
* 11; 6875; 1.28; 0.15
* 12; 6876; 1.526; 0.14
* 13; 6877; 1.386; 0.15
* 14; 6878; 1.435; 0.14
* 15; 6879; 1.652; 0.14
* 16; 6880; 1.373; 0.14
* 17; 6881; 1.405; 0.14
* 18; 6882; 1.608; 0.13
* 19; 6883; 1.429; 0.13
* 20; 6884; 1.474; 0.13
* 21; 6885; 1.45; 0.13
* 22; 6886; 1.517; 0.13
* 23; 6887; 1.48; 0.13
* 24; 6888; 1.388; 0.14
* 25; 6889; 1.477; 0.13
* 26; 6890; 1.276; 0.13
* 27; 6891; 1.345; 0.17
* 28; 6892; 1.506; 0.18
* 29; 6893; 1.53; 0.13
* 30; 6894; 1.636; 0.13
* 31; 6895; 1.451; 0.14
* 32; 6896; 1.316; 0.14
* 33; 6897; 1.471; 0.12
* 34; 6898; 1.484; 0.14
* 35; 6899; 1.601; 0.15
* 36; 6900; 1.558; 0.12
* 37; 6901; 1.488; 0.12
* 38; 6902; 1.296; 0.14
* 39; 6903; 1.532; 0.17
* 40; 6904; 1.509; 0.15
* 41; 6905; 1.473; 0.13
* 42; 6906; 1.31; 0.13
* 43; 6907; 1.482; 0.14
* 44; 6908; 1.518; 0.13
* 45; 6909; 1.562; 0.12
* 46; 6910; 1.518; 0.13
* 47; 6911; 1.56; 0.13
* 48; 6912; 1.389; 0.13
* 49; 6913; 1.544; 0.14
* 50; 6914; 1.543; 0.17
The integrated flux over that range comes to 5.78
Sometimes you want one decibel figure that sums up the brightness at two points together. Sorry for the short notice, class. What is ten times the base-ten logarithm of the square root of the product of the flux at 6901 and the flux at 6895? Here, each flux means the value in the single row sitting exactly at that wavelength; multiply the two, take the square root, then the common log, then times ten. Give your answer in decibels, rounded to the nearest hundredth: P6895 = 1.67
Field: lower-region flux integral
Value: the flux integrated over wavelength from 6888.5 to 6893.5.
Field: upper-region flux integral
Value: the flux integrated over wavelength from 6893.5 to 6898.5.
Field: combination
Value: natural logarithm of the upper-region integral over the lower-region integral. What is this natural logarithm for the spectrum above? 0.03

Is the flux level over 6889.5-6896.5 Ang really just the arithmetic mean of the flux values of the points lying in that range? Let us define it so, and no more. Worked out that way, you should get 1.44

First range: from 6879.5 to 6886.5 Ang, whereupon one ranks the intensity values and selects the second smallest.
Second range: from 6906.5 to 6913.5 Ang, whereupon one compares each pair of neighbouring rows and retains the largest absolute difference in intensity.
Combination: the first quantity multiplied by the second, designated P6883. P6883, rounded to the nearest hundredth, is 0.24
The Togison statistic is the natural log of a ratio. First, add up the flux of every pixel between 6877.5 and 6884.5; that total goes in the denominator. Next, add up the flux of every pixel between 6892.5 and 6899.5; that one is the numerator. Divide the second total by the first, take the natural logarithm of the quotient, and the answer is 0.011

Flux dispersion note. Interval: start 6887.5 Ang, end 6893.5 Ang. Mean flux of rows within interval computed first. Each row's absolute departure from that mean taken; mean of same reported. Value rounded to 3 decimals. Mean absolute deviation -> 0.084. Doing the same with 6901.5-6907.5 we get 0.087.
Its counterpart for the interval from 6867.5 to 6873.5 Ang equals 0.122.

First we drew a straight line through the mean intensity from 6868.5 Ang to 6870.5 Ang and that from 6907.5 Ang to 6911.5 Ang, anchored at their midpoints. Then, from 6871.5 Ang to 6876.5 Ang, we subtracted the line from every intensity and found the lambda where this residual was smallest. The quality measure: 6875 Ang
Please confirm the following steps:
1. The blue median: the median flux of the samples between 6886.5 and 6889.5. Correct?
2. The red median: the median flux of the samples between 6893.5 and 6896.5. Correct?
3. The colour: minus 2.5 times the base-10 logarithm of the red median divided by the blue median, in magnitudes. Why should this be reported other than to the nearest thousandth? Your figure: 0.019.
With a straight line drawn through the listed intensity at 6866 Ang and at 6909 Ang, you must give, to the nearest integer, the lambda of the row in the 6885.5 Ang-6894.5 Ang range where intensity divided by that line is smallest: 6890 Ang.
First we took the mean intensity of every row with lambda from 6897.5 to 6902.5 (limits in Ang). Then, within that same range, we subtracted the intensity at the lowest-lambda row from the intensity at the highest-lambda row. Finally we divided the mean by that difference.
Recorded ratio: -8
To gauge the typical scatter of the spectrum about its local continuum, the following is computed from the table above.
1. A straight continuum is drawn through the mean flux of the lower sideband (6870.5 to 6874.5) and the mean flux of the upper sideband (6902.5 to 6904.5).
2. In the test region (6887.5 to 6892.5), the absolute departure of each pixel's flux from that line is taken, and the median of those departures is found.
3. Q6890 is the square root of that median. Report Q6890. 0.40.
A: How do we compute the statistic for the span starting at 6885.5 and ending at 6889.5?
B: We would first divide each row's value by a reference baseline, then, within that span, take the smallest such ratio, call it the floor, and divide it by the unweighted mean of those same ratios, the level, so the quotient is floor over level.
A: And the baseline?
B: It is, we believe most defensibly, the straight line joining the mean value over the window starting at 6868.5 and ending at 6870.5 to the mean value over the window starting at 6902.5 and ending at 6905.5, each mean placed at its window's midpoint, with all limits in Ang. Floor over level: 0.95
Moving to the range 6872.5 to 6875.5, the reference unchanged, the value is 0.88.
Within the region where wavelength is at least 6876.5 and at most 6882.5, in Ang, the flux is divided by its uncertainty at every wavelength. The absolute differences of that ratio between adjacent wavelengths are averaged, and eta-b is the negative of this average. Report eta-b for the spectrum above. -1.42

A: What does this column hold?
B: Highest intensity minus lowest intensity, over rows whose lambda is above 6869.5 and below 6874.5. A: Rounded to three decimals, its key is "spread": 0.317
